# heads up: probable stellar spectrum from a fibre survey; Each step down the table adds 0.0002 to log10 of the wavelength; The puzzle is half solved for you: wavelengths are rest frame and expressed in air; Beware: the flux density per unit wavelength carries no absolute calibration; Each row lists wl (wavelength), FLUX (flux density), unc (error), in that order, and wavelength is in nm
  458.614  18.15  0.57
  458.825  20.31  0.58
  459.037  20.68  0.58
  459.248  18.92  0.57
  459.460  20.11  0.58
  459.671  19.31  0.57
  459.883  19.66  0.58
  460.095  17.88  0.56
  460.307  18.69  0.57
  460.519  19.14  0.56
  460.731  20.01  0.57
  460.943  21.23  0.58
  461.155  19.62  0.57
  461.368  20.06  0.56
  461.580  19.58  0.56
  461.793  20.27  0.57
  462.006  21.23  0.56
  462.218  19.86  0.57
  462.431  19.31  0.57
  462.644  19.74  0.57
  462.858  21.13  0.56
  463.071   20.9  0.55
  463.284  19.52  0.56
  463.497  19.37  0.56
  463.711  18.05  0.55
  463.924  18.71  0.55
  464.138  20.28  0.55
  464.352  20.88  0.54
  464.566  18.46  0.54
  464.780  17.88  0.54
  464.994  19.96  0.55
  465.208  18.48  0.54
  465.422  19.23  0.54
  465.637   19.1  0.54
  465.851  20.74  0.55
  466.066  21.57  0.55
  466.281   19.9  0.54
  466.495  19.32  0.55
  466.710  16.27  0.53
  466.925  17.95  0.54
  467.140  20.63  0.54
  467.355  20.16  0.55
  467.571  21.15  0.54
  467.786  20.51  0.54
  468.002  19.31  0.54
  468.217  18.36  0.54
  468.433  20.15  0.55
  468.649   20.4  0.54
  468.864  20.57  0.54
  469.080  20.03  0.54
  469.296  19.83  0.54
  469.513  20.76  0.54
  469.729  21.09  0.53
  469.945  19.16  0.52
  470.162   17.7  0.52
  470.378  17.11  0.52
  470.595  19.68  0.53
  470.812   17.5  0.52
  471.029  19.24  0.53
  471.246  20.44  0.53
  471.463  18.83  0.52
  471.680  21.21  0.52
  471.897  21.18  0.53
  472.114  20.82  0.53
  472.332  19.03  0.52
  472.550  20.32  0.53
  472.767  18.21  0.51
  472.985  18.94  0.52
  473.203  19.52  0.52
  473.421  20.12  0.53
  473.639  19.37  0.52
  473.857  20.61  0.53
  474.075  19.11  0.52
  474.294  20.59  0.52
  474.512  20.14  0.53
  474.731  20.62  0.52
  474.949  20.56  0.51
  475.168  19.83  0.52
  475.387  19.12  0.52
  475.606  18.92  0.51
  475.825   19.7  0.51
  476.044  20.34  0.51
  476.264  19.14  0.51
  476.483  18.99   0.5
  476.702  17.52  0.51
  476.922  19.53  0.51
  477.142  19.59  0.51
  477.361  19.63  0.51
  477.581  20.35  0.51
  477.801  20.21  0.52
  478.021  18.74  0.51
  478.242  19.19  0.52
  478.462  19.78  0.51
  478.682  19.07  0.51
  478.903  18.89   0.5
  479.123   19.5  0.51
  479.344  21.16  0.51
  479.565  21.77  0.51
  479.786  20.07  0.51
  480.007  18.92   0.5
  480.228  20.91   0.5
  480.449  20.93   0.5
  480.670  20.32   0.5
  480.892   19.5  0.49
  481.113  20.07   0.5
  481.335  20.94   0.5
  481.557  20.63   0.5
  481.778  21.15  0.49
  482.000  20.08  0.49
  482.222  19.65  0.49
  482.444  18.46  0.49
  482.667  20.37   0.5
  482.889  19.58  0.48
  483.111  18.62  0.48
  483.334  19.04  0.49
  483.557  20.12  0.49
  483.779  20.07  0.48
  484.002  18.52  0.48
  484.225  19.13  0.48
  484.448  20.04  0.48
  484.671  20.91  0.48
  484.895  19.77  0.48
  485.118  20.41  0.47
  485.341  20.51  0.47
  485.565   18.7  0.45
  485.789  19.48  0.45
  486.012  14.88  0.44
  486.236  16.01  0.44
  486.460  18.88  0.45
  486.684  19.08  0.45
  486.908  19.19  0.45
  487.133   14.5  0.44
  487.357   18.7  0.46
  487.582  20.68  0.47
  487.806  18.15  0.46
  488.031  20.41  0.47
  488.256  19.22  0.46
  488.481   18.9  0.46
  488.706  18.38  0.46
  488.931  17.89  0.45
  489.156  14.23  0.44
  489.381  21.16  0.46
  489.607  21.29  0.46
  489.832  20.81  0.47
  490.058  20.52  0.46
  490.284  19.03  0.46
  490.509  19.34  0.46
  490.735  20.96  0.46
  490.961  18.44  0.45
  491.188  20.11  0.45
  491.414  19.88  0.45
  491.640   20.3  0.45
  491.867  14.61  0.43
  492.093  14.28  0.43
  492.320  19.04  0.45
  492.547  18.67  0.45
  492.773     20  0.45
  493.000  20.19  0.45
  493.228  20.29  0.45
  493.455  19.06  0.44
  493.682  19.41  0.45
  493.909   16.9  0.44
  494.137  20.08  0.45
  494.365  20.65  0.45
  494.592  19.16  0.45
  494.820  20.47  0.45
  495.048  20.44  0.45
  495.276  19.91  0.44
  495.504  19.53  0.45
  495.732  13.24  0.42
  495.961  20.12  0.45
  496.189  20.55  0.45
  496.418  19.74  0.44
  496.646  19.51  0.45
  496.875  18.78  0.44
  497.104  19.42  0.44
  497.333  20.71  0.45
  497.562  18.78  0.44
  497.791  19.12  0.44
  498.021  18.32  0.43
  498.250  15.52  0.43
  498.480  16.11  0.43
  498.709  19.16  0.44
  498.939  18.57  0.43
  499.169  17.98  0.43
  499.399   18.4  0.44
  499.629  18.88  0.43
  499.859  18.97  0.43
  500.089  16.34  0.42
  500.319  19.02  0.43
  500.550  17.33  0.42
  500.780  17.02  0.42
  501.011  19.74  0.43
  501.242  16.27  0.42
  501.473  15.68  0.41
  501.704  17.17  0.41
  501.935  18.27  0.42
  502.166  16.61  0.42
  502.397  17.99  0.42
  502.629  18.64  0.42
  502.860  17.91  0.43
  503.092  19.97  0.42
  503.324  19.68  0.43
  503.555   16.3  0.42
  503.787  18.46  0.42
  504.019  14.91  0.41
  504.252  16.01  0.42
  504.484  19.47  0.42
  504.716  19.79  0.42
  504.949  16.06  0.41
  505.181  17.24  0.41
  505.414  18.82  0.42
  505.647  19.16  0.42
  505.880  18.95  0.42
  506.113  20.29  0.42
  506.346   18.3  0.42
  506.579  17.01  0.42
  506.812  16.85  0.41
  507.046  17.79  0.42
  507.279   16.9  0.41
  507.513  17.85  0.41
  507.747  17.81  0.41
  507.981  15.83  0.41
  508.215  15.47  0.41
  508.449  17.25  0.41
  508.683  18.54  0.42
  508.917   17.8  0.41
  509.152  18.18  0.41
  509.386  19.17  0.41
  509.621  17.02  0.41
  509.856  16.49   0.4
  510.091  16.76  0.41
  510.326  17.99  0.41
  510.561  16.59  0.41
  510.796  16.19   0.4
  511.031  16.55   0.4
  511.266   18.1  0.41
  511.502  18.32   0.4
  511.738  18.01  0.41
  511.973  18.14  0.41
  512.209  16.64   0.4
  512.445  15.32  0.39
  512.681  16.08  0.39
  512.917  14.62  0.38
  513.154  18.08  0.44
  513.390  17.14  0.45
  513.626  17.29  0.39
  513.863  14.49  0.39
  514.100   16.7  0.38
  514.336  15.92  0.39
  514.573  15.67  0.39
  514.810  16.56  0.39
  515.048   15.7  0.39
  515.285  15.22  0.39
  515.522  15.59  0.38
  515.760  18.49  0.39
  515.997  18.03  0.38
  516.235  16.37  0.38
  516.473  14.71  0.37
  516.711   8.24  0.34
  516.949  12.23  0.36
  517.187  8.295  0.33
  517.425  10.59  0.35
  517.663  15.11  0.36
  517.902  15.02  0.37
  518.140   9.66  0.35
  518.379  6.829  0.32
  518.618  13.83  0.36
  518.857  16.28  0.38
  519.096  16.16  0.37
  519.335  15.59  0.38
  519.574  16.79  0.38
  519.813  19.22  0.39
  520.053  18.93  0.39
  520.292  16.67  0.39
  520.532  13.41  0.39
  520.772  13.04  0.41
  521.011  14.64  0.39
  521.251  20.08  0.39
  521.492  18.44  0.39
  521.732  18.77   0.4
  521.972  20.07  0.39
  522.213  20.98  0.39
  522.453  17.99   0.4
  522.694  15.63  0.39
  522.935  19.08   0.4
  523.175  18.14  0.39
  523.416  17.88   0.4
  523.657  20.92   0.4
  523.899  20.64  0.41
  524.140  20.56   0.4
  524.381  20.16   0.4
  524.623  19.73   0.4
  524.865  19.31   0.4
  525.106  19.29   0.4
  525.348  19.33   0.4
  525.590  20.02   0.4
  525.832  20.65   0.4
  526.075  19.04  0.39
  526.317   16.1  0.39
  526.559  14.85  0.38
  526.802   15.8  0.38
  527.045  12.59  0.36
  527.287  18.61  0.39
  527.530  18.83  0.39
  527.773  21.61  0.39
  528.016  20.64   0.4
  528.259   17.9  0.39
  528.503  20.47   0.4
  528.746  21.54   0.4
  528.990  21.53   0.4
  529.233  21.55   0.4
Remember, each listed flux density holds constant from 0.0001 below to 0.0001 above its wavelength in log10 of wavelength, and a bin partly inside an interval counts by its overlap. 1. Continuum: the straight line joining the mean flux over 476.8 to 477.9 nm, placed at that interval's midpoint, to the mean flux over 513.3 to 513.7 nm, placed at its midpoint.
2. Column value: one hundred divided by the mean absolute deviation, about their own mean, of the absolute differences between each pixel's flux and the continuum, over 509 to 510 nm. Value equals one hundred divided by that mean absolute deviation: 263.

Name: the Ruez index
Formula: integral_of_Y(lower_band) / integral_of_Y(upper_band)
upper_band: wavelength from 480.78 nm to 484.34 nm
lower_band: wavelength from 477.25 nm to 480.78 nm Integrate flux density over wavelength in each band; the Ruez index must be 1.00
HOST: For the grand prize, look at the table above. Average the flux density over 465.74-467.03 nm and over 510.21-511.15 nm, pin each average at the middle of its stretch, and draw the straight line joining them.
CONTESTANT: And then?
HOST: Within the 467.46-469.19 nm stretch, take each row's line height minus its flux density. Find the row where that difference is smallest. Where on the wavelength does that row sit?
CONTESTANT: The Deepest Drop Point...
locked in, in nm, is 467.571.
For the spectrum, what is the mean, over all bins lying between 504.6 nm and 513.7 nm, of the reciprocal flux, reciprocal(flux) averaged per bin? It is 0.0576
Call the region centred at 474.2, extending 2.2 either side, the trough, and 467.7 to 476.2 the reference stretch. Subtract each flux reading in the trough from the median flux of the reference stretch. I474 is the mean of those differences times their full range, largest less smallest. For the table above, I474 0.21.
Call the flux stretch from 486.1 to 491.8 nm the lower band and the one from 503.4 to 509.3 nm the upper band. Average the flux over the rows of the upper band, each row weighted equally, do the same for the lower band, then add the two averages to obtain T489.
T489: 36.7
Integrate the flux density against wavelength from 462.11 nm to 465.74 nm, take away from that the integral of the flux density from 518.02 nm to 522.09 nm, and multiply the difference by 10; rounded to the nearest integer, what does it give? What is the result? 64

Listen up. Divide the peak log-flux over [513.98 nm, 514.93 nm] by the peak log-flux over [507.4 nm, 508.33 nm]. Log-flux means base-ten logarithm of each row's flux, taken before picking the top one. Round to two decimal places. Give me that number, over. 0.98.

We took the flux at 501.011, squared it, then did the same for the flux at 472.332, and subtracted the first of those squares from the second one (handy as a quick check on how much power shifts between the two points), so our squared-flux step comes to -28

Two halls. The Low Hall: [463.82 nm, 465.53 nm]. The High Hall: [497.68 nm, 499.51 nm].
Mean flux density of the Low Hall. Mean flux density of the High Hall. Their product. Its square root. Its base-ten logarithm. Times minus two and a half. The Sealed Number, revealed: -3.171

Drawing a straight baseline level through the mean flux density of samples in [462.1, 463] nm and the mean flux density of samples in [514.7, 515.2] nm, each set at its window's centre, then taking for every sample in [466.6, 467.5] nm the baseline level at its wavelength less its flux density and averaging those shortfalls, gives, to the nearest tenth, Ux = 0.9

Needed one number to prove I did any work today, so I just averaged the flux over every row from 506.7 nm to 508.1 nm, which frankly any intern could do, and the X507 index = 17.2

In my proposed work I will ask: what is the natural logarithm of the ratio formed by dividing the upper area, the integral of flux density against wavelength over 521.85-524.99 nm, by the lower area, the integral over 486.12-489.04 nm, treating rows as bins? 0.12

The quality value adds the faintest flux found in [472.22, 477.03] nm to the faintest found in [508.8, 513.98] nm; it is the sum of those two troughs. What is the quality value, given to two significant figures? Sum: 32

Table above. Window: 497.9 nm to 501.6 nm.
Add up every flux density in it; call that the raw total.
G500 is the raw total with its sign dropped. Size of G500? 283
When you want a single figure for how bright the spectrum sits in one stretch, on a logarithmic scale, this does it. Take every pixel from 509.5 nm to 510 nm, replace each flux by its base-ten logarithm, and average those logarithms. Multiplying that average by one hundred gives 122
